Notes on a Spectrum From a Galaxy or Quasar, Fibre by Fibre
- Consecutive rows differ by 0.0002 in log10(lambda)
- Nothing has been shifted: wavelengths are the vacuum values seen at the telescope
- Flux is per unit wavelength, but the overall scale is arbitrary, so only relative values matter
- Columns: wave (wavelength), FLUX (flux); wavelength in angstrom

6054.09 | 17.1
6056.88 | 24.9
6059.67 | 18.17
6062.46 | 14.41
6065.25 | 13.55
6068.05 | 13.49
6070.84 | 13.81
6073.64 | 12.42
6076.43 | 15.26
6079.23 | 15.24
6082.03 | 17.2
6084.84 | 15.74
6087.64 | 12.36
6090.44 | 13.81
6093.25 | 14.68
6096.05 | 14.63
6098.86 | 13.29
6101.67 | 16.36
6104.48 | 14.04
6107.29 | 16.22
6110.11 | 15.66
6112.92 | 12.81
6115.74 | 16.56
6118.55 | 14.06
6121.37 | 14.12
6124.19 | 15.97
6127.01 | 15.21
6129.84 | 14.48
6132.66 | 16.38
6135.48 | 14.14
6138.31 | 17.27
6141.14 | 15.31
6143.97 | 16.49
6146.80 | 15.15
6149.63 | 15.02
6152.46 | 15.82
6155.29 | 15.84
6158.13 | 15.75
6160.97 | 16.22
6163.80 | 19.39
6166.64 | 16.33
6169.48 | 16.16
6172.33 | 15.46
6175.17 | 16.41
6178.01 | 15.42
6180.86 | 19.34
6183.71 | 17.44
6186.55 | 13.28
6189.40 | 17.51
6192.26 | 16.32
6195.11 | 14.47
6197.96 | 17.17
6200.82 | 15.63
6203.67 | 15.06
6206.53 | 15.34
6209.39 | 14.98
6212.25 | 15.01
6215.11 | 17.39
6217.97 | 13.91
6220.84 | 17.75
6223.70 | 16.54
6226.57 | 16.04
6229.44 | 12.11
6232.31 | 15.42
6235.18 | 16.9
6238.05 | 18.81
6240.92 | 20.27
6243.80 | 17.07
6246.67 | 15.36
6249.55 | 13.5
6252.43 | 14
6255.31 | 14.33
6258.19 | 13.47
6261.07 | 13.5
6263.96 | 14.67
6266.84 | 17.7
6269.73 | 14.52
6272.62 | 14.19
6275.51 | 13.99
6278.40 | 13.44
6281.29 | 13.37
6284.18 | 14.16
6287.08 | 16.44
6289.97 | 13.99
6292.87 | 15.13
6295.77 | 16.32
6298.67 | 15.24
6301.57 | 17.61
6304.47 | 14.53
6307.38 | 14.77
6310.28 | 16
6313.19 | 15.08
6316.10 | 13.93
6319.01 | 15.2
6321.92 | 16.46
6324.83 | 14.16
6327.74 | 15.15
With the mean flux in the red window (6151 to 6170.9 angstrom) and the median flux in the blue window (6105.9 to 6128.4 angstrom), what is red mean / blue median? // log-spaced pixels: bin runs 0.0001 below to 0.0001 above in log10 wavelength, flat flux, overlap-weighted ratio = 1.07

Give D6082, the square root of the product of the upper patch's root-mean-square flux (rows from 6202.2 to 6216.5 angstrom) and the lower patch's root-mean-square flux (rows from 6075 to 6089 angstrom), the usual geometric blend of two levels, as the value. 15.4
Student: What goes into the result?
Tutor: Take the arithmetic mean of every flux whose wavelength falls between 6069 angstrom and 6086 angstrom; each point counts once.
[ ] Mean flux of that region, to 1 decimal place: 14.9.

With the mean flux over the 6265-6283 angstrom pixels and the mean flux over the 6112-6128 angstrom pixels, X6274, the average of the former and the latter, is 14.7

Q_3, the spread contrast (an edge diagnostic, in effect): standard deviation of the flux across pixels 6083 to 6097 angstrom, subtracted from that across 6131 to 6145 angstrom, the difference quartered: -0.01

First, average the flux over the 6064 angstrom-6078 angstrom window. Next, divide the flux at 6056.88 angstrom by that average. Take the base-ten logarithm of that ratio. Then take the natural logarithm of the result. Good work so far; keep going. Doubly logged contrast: -1.35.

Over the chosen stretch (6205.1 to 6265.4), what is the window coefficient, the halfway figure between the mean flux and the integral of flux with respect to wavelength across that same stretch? 476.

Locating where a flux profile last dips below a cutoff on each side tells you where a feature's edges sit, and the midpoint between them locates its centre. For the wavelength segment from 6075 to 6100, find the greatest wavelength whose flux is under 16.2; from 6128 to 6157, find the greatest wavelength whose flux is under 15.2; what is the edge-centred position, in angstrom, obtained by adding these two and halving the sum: 6124.2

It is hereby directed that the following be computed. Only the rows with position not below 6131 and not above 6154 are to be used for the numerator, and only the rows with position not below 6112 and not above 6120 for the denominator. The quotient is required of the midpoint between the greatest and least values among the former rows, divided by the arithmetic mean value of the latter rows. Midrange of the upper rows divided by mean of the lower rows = 1.08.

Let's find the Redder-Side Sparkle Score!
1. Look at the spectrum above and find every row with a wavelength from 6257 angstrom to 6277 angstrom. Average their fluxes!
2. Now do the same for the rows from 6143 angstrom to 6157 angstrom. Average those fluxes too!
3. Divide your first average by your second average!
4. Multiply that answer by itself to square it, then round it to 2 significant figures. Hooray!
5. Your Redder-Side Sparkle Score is 0.87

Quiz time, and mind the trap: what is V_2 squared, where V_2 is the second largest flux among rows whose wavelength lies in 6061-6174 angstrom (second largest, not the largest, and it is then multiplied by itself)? 298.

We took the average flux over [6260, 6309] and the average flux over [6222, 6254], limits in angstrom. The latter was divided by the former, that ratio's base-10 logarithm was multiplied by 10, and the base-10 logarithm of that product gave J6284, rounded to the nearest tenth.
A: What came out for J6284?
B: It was -0.5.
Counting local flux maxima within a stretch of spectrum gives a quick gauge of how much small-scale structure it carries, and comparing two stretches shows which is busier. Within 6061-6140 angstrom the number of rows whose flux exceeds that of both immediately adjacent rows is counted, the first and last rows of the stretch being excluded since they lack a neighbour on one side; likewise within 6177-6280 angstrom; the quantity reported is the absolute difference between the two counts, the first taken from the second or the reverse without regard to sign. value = 0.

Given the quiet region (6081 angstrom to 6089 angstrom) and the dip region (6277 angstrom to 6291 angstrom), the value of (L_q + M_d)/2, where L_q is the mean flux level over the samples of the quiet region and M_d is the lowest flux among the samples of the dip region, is 14.2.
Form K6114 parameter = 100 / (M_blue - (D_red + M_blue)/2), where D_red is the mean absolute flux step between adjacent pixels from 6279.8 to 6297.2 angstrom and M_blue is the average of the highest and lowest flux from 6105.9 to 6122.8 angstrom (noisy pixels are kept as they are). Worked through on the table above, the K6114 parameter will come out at 15.25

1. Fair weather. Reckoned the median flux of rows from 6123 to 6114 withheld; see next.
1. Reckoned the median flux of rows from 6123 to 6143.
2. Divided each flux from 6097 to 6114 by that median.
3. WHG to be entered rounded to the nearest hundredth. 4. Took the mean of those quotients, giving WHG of 0.96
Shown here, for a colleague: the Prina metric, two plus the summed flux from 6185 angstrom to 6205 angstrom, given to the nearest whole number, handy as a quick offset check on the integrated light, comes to 111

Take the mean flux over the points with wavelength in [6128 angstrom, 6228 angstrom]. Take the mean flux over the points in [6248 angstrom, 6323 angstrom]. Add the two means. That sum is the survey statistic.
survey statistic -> 30.8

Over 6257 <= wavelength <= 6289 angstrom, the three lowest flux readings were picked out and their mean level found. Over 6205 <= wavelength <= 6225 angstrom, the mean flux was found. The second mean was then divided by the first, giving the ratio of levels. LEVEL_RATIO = 1.18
